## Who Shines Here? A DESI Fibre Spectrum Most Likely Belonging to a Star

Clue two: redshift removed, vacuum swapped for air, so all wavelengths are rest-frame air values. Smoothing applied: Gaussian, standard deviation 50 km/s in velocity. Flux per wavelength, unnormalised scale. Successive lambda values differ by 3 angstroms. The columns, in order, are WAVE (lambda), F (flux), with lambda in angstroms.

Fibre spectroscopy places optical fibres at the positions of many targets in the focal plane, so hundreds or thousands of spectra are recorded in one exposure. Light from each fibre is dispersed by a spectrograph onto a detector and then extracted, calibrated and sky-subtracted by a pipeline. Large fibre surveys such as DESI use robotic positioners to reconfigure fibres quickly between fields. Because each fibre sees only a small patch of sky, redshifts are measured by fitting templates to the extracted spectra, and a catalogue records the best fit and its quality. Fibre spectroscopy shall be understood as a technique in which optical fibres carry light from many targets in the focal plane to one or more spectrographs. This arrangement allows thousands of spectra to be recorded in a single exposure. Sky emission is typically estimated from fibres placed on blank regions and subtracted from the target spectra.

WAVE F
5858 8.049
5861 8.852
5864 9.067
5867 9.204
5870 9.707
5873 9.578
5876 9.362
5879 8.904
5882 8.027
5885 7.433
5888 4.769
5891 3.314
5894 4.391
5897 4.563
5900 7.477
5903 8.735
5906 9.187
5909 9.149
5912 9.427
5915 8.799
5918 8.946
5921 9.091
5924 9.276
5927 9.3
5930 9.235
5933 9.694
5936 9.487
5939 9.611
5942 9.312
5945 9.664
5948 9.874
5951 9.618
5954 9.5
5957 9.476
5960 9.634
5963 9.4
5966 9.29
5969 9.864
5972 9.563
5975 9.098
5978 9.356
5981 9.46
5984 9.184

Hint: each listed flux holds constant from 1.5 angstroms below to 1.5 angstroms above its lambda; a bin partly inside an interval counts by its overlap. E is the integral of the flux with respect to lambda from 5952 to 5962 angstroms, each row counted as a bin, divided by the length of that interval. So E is 9.53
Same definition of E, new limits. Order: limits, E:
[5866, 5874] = 9.51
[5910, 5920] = 9.06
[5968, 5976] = 9.51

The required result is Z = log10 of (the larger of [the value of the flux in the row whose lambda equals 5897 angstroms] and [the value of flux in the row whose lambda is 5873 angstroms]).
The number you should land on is 0.981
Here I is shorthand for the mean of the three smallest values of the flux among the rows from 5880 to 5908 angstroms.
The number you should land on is 4.1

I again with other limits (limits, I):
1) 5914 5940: 8.9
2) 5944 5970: 9.4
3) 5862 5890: 6.7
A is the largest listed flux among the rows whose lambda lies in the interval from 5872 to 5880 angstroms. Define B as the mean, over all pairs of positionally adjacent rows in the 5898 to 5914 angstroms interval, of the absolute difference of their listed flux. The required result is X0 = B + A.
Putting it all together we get 10.1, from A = 9.578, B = 0.51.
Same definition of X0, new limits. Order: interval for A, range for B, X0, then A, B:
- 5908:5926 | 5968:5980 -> 9.8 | 9.427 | 0.34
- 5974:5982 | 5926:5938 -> 9.7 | 9.46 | 0.24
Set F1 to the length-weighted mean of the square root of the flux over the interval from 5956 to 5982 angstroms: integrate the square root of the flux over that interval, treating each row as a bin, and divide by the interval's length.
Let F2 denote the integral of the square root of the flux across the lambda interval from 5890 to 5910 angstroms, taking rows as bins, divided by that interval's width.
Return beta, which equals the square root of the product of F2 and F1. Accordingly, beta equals 2.80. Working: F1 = 3.08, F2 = 2.5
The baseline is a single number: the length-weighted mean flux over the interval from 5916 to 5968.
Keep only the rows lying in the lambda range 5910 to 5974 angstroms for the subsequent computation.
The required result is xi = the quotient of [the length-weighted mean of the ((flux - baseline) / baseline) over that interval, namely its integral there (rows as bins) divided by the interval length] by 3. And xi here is 0.00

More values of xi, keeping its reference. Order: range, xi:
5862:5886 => -0.02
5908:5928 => -0.01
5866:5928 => -0.05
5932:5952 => 0.01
